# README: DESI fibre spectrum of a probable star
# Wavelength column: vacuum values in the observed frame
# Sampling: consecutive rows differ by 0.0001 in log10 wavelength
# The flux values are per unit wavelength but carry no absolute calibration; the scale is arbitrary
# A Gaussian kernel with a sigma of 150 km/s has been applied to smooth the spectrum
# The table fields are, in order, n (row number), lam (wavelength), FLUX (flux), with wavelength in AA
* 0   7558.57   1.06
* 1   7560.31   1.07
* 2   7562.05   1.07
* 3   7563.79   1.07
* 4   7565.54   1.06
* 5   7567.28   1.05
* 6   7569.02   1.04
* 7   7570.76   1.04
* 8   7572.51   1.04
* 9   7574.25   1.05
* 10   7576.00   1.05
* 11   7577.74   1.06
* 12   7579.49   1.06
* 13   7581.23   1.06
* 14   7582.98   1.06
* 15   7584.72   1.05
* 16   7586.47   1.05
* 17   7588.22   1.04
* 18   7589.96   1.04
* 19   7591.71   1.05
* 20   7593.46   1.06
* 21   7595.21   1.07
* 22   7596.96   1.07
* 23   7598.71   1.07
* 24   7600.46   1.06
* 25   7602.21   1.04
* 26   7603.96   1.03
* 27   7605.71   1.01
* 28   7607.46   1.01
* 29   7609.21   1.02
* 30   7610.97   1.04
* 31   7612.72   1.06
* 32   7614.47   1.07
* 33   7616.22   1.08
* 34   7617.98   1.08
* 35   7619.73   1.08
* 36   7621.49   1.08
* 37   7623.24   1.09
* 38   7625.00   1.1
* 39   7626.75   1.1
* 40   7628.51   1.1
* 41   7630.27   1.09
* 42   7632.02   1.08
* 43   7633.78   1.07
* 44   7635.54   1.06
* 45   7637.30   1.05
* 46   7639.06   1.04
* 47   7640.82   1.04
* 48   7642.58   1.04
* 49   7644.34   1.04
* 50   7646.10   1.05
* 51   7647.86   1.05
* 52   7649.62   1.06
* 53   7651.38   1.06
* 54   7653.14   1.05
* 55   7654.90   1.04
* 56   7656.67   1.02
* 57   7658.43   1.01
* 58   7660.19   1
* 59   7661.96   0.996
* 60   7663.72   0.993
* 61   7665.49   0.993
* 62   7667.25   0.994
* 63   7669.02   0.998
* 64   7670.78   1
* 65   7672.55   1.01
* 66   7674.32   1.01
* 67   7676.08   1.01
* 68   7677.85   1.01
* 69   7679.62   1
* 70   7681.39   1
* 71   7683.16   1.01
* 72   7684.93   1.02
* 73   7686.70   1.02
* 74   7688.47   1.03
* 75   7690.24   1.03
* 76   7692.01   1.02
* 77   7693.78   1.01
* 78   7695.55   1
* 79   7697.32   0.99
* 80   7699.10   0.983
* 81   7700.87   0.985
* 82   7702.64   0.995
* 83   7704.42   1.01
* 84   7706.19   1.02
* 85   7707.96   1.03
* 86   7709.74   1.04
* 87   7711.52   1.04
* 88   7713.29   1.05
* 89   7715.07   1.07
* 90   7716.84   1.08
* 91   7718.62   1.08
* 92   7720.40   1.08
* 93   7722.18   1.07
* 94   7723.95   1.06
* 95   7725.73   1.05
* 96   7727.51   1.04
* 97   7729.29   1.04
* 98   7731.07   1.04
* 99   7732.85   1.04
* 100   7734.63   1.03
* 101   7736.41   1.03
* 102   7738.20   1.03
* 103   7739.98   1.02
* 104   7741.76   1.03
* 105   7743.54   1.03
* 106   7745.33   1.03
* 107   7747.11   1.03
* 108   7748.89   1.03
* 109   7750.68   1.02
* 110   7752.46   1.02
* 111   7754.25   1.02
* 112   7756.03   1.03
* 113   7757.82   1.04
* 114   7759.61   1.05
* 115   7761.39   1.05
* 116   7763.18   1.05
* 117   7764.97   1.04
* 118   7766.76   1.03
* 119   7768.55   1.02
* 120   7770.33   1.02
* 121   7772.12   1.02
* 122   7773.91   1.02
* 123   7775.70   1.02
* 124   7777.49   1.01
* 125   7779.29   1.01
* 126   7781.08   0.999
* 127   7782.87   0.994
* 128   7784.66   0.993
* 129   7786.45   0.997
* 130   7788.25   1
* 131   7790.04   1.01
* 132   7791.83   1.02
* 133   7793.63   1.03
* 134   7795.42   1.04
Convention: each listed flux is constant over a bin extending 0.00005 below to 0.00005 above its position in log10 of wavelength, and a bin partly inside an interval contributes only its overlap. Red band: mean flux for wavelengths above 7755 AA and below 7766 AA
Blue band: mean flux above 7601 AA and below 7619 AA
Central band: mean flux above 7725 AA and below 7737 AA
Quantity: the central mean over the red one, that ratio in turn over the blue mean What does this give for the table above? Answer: 0.953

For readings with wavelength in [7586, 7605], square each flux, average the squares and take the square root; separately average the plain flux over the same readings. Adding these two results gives 2.11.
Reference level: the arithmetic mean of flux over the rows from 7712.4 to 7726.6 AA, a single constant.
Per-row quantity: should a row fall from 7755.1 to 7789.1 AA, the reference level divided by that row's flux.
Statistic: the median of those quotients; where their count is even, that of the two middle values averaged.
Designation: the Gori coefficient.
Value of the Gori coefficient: 1.05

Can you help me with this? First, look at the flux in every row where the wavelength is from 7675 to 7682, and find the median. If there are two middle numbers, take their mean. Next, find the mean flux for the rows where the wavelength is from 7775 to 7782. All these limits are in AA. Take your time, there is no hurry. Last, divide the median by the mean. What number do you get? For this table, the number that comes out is 1.00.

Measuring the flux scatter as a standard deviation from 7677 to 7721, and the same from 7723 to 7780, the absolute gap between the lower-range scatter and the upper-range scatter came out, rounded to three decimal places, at 0.017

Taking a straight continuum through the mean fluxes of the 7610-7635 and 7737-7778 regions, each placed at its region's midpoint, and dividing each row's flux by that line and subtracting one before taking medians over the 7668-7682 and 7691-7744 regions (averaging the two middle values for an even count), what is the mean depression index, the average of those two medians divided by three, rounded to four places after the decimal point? -0.0095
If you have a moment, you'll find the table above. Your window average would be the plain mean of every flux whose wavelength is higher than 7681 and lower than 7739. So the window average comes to 1.03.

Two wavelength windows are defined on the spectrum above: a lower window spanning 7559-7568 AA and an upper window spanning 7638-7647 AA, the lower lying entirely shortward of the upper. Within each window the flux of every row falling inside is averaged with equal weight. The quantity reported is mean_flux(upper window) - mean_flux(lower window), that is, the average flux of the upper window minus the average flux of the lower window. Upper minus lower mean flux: -0.022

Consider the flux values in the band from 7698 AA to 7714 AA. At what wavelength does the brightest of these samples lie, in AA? 7713.29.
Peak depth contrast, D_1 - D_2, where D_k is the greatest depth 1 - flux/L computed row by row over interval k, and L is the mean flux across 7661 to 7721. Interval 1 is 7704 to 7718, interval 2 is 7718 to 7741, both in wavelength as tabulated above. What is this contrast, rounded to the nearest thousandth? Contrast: 0.010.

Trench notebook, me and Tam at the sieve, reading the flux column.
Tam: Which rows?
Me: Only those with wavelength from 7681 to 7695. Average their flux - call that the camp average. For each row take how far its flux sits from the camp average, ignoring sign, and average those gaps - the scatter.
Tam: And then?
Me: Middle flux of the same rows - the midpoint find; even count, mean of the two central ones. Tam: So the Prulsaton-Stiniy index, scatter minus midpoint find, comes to -1.01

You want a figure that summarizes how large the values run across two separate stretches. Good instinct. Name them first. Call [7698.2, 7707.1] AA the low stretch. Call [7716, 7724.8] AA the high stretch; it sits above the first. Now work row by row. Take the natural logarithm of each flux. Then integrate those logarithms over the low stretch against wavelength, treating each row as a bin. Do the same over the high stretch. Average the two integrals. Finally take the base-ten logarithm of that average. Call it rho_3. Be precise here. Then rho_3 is -0.51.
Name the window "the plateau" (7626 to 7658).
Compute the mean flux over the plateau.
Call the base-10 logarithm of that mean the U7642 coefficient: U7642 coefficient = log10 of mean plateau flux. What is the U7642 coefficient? 0.024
